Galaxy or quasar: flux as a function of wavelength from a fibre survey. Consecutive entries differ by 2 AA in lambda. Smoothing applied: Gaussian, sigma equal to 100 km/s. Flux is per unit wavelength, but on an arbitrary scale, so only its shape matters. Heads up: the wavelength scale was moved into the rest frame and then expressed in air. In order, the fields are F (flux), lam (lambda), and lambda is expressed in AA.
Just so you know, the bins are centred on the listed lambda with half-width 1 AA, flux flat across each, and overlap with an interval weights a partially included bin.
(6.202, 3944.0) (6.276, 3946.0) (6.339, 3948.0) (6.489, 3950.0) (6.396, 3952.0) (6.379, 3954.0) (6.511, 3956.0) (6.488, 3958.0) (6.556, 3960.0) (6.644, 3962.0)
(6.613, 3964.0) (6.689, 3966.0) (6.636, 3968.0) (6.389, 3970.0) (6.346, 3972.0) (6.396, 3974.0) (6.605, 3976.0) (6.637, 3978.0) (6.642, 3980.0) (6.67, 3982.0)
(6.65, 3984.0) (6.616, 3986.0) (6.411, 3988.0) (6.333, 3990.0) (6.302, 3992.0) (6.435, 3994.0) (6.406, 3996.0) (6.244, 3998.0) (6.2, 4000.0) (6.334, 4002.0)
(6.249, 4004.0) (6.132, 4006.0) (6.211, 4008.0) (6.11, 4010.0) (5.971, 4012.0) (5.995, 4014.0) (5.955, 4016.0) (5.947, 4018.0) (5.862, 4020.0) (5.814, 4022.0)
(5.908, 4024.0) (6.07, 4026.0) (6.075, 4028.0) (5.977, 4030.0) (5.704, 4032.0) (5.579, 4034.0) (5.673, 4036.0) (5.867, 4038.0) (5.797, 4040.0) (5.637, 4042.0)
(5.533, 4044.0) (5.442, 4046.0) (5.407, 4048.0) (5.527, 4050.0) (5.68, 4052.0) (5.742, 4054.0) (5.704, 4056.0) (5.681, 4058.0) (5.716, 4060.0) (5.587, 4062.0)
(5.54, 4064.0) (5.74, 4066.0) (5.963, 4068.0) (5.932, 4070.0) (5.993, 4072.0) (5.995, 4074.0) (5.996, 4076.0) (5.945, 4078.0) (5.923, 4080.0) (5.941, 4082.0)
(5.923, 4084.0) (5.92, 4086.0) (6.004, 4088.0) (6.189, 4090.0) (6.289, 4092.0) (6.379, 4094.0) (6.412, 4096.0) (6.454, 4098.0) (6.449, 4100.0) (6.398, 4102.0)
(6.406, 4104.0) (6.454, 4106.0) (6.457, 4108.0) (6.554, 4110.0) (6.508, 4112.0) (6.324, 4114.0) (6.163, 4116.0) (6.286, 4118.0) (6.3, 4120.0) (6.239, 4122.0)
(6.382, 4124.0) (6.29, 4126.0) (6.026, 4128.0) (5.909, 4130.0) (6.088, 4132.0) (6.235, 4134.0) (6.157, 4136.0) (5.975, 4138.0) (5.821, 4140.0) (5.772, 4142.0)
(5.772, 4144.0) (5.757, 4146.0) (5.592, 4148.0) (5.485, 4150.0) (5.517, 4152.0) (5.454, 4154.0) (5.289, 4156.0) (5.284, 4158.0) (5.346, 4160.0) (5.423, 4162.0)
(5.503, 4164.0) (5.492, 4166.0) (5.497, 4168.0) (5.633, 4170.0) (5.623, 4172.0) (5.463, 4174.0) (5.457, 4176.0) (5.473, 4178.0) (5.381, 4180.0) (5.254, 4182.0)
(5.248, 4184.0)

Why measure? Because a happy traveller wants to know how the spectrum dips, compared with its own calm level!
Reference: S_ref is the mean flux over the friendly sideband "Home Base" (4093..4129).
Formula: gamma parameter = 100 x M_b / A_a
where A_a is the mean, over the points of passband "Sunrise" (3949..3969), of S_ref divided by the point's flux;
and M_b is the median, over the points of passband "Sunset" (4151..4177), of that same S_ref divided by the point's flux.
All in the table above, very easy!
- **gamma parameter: 120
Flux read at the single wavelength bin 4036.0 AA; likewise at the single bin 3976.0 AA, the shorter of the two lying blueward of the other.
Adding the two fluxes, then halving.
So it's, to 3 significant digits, 6.14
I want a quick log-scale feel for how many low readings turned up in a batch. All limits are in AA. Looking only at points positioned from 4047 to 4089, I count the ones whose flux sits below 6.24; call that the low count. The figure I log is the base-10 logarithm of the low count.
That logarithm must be 1.32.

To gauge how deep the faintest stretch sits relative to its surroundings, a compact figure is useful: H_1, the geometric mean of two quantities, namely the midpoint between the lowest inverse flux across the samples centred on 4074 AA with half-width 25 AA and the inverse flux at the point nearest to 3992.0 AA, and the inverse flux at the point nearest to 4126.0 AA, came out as 0.158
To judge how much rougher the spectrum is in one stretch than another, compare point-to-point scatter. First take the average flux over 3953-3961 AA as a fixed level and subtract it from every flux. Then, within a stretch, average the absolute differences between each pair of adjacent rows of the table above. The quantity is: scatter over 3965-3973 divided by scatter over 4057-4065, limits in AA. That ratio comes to 1.6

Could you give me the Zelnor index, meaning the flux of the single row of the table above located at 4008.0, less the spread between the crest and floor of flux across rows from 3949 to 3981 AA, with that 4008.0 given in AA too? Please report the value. 5.87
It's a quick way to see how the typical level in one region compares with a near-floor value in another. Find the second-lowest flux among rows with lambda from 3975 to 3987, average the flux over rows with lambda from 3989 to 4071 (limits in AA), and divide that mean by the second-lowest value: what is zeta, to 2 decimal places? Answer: 0.89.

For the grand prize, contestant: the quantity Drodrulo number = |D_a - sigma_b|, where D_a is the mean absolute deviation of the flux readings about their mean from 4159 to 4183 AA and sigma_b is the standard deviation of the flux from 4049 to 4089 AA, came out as 0.09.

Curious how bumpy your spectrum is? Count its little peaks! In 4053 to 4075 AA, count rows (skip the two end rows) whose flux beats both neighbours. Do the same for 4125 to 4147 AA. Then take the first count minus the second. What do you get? 1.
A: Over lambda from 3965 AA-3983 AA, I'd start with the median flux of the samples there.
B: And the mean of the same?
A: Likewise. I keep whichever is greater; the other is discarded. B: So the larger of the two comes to 6.6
